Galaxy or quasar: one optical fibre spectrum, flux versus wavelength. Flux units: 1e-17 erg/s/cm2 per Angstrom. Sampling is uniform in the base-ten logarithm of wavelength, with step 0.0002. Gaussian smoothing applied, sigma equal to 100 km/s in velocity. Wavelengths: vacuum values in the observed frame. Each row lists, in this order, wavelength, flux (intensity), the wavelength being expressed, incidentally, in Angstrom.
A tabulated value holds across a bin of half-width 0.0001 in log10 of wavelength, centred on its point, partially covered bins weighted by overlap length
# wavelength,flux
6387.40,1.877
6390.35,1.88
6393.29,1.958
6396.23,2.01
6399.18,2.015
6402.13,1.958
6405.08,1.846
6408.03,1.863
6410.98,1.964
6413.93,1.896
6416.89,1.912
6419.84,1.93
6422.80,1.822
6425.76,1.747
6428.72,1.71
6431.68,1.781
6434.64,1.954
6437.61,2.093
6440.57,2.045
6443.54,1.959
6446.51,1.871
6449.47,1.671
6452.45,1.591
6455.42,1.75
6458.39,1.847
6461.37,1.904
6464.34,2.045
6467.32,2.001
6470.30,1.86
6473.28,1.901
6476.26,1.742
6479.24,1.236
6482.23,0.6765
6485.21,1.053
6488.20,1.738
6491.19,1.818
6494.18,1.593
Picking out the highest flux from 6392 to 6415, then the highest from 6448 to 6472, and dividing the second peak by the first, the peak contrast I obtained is 1.01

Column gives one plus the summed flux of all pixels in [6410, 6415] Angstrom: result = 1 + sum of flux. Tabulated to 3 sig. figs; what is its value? 4.86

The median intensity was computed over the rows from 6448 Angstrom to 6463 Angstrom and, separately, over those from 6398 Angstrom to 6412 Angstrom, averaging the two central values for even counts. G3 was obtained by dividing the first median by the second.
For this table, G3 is 0.894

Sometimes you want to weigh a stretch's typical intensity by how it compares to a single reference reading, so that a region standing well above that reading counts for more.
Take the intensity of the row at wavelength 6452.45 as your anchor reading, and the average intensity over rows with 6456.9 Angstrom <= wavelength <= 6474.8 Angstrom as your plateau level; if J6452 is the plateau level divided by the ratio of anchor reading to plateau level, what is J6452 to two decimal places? 2.33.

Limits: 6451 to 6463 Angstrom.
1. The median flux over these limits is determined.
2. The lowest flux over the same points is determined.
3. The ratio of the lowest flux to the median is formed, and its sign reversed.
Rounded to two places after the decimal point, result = -0.88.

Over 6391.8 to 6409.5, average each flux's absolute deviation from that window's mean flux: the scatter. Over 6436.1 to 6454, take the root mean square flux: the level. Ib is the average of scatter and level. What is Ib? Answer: 0.97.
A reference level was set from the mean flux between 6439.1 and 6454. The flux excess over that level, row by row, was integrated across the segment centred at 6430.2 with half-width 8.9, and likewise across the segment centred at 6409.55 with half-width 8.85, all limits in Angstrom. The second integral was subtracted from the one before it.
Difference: -1.0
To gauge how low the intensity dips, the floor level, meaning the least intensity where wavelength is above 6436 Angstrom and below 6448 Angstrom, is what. 1.871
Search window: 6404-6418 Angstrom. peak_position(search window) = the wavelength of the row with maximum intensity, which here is 6410.98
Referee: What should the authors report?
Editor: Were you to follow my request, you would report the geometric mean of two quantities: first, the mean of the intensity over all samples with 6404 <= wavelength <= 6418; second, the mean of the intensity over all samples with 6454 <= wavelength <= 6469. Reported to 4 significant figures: 1.903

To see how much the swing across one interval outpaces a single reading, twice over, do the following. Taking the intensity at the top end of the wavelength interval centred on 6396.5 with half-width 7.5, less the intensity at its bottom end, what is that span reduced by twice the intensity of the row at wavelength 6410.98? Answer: -3.85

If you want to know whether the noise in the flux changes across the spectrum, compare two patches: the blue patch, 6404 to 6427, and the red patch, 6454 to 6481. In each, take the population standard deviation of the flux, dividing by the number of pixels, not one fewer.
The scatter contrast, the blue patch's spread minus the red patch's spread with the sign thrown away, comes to 0.16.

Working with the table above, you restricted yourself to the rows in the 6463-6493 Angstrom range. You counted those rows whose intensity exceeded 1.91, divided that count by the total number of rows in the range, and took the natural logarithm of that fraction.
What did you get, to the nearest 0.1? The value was -1.6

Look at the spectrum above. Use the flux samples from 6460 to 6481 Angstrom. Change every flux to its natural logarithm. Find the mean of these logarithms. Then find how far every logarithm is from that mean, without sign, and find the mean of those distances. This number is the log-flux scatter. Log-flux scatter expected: 0.11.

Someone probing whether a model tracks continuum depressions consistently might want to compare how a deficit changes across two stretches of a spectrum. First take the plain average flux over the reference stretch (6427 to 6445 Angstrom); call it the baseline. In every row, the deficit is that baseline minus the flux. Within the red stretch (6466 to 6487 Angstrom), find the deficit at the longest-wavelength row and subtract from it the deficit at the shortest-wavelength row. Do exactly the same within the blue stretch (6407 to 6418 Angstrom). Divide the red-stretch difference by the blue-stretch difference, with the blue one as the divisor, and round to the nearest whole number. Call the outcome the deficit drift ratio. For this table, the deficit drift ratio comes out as -19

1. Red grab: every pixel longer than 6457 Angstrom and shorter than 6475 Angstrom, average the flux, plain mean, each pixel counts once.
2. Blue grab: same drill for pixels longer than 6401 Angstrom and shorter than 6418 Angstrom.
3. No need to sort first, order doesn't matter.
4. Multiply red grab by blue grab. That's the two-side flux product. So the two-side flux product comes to 3.67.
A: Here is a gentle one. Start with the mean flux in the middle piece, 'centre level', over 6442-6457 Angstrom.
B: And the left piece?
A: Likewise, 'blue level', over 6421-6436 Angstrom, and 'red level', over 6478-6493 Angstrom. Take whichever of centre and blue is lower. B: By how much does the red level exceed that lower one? -0.5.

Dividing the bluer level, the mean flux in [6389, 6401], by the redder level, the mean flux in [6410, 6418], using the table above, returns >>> 1.02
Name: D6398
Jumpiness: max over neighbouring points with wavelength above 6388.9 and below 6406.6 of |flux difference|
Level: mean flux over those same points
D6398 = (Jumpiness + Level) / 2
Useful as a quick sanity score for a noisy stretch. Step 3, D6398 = 1.03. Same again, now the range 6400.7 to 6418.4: 1.01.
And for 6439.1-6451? 1.04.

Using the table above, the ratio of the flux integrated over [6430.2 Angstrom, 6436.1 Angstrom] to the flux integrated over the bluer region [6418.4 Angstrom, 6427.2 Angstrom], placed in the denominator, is 0.68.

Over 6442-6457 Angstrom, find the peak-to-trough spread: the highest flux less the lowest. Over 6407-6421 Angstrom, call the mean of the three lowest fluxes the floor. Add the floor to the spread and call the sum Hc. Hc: 2.3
